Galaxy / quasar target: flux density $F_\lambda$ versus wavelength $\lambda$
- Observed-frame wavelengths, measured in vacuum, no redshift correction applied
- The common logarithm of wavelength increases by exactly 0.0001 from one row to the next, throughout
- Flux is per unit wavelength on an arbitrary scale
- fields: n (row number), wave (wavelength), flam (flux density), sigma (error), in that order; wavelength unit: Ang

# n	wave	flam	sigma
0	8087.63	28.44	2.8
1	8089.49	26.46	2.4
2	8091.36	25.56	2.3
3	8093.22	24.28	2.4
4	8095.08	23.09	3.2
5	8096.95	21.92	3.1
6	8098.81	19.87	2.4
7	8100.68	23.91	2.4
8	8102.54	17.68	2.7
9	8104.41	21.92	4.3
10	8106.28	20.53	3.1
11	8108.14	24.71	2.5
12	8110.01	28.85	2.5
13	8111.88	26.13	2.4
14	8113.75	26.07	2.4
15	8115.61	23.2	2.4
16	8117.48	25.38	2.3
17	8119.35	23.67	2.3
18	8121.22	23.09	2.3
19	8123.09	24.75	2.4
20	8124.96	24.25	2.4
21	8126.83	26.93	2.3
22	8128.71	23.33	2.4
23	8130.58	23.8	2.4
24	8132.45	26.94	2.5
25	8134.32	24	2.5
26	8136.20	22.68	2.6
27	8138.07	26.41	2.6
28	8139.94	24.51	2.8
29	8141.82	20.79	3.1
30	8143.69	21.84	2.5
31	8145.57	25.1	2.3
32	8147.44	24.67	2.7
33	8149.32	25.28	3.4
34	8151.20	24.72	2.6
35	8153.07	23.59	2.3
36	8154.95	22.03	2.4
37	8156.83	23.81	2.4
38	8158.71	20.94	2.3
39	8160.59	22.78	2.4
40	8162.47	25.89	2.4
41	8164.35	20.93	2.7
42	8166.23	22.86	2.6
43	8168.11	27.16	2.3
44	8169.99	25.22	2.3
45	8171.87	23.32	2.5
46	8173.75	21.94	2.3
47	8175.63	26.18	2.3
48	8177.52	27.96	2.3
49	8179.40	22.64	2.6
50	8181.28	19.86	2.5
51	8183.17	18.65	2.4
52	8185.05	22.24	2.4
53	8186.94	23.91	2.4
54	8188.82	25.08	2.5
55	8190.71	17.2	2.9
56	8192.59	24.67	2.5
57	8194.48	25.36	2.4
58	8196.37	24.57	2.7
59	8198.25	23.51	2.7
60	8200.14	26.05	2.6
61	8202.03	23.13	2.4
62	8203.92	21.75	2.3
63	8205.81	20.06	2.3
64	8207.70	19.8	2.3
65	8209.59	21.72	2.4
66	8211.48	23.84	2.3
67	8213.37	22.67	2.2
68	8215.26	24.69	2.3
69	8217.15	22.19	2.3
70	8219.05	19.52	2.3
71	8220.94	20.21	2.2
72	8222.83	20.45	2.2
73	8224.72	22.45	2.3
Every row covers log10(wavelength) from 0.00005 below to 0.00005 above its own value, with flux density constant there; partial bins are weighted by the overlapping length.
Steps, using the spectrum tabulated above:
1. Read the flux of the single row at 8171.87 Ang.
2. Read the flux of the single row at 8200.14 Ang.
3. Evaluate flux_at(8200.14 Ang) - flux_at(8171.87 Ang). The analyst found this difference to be 2.7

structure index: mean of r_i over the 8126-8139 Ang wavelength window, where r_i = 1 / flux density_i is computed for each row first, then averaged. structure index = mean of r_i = 0.0404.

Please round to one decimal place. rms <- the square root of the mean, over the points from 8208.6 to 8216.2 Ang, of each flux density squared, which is 23.3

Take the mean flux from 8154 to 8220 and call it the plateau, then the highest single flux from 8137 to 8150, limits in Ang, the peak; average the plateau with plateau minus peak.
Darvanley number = 9.8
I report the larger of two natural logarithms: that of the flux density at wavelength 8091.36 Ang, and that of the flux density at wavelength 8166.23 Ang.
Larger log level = 3.24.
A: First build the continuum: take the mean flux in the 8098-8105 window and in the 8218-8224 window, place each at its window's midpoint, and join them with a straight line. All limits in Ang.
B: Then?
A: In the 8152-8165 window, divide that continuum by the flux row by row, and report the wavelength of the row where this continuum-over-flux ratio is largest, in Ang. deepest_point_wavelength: 8158.71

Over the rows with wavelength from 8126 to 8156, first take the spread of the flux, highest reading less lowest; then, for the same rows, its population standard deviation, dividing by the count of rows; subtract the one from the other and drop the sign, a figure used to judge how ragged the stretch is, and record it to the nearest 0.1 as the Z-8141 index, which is 4.4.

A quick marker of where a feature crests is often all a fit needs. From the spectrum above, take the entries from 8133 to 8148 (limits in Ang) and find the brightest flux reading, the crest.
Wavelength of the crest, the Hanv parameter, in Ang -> 8138.07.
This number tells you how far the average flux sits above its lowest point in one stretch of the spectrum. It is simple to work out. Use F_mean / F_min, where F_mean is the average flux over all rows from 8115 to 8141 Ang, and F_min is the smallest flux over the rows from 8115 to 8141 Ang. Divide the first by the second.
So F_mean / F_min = 1.08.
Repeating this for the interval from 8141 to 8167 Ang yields 1.12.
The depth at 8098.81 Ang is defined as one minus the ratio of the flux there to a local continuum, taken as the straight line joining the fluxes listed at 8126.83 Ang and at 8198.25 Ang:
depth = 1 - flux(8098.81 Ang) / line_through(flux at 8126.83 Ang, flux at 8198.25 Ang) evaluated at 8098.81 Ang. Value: 0.30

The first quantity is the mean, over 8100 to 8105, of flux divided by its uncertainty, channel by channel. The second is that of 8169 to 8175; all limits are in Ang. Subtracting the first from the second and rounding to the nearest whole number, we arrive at 3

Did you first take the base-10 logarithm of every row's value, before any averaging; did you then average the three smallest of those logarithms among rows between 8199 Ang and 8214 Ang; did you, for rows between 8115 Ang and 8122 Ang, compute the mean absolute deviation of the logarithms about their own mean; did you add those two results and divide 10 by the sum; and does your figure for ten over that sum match 7.54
